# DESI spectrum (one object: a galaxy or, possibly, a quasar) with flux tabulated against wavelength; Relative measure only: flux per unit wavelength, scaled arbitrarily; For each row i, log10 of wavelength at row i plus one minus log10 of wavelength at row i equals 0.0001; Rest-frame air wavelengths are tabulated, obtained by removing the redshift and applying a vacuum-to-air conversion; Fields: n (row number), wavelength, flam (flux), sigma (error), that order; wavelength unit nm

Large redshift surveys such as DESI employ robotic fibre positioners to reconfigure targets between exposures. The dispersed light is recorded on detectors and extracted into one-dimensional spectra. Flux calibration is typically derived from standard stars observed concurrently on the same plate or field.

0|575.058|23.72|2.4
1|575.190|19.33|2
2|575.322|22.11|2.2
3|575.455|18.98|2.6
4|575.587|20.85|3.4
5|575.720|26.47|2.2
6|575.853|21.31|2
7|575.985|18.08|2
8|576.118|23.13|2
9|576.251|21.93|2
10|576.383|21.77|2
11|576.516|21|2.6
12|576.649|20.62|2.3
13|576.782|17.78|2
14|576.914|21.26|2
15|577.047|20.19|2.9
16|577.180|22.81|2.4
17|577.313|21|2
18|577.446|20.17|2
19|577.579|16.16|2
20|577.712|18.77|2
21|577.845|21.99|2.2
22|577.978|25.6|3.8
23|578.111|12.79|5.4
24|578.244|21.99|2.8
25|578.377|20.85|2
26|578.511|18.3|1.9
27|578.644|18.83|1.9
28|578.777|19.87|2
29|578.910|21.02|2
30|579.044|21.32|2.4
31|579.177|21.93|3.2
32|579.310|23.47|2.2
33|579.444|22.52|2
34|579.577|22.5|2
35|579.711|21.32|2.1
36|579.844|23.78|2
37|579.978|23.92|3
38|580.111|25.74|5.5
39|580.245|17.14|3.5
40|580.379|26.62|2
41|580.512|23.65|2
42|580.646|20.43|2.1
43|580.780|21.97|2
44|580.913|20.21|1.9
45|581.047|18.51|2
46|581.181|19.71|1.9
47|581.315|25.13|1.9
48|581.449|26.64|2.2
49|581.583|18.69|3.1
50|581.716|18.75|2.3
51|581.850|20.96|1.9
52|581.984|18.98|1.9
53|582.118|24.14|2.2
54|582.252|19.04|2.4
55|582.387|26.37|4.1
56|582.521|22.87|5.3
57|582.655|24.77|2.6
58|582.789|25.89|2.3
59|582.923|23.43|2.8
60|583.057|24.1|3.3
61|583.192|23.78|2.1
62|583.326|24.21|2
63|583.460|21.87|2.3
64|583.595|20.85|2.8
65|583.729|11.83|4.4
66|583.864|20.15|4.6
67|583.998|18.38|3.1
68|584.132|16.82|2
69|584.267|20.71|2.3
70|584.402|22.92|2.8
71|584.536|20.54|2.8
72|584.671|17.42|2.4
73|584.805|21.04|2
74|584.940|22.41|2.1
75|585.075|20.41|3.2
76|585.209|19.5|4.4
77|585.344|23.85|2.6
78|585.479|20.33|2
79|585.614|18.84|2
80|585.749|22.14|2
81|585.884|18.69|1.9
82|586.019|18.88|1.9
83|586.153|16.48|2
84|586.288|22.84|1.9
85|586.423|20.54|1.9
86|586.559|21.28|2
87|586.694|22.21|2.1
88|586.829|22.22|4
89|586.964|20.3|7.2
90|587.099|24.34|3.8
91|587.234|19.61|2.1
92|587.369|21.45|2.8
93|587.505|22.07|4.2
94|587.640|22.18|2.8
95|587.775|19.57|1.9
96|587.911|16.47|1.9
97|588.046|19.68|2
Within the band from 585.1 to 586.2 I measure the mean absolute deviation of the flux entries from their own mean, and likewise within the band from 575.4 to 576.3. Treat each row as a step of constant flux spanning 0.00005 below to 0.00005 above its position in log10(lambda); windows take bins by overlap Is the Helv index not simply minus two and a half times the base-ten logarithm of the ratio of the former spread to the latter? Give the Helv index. 0.2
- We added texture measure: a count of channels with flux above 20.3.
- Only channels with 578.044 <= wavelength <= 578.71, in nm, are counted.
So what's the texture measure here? 2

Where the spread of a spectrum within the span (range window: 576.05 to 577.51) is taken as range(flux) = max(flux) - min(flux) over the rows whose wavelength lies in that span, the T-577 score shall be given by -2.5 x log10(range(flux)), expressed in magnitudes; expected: -1.8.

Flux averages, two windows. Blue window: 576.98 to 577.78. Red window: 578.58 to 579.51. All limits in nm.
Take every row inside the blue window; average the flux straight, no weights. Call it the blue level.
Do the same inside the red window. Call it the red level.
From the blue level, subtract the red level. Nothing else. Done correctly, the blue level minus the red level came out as -1.4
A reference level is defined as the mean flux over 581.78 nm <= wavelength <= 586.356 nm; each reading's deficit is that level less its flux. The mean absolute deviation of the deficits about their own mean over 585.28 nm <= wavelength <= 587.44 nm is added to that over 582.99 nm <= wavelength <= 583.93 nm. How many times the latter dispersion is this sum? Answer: 1.58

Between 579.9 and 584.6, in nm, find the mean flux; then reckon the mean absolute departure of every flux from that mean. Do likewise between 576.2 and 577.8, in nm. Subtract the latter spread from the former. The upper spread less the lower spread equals 1.3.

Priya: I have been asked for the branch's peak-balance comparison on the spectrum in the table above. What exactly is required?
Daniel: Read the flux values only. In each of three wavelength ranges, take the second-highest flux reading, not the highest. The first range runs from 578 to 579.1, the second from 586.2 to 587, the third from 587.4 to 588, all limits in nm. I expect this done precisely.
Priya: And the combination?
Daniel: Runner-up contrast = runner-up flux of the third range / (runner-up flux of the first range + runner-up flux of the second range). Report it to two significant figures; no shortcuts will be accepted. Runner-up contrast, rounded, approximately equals 0.51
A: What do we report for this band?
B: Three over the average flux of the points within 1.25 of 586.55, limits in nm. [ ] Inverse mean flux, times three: 0.143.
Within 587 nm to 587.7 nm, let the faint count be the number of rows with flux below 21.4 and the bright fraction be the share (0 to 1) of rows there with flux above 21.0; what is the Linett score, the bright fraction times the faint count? 0.80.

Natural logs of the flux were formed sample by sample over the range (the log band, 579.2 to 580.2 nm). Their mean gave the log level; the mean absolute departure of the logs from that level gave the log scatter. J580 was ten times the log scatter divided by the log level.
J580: 0.14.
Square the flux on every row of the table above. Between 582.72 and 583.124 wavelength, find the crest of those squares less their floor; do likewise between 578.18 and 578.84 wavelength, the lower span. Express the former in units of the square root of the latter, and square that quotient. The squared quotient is 99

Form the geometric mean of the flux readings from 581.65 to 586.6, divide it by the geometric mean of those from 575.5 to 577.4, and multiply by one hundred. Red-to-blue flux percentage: 98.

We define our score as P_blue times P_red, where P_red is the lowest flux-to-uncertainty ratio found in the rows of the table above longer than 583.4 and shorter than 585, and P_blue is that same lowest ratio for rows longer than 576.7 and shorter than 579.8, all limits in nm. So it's 6.4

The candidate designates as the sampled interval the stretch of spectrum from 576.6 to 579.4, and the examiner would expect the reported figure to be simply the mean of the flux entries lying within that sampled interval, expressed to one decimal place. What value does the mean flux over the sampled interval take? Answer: 20.3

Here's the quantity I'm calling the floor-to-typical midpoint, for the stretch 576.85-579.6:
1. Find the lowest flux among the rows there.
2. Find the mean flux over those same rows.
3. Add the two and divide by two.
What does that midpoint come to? 16.7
